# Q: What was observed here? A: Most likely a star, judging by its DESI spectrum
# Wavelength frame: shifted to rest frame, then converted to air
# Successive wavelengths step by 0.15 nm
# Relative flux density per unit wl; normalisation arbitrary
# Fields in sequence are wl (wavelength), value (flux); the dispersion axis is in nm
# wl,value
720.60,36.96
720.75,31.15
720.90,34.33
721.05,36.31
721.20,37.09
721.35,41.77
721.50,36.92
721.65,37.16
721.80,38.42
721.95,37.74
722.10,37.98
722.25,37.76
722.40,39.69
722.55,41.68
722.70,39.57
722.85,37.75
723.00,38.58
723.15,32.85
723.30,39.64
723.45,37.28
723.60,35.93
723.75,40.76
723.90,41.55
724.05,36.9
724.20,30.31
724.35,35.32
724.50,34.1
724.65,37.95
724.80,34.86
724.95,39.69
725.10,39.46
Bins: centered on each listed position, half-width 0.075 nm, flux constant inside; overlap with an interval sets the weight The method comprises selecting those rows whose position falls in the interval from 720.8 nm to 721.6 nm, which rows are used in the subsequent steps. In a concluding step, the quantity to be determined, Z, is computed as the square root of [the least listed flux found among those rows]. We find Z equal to 5.86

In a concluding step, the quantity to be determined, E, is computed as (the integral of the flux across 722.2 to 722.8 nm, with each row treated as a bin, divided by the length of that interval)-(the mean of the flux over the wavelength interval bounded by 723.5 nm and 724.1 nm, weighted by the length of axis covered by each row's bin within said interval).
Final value 0.9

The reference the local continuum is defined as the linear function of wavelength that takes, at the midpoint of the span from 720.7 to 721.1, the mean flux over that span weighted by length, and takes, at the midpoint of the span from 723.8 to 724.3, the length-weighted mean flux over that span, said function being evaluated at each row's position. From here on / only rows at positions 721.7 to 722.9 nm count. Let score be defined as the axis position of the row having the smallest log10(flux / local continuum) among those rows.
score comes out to 722.85 nm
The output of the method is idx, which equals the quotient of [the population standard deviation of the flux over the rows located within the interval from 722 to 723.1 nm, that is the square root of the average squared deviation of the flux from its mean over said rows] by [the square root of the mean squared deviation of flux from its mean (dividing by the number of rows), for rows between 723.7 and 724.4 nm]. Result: 0.3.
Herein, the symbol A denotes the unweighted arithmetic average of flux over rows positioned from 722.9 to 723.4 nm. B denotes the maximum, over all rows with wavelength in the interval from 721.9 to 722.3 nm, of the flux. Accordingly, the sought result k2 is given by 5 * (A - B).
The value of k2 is -4.8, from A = 37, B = 37.98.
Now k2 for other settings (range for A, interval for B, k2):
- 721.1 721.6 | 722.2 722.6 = -15.4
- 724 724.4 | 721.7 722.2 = -21.2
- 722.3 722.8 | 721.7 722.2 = 9.5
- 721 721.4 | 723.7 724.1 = -15.8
